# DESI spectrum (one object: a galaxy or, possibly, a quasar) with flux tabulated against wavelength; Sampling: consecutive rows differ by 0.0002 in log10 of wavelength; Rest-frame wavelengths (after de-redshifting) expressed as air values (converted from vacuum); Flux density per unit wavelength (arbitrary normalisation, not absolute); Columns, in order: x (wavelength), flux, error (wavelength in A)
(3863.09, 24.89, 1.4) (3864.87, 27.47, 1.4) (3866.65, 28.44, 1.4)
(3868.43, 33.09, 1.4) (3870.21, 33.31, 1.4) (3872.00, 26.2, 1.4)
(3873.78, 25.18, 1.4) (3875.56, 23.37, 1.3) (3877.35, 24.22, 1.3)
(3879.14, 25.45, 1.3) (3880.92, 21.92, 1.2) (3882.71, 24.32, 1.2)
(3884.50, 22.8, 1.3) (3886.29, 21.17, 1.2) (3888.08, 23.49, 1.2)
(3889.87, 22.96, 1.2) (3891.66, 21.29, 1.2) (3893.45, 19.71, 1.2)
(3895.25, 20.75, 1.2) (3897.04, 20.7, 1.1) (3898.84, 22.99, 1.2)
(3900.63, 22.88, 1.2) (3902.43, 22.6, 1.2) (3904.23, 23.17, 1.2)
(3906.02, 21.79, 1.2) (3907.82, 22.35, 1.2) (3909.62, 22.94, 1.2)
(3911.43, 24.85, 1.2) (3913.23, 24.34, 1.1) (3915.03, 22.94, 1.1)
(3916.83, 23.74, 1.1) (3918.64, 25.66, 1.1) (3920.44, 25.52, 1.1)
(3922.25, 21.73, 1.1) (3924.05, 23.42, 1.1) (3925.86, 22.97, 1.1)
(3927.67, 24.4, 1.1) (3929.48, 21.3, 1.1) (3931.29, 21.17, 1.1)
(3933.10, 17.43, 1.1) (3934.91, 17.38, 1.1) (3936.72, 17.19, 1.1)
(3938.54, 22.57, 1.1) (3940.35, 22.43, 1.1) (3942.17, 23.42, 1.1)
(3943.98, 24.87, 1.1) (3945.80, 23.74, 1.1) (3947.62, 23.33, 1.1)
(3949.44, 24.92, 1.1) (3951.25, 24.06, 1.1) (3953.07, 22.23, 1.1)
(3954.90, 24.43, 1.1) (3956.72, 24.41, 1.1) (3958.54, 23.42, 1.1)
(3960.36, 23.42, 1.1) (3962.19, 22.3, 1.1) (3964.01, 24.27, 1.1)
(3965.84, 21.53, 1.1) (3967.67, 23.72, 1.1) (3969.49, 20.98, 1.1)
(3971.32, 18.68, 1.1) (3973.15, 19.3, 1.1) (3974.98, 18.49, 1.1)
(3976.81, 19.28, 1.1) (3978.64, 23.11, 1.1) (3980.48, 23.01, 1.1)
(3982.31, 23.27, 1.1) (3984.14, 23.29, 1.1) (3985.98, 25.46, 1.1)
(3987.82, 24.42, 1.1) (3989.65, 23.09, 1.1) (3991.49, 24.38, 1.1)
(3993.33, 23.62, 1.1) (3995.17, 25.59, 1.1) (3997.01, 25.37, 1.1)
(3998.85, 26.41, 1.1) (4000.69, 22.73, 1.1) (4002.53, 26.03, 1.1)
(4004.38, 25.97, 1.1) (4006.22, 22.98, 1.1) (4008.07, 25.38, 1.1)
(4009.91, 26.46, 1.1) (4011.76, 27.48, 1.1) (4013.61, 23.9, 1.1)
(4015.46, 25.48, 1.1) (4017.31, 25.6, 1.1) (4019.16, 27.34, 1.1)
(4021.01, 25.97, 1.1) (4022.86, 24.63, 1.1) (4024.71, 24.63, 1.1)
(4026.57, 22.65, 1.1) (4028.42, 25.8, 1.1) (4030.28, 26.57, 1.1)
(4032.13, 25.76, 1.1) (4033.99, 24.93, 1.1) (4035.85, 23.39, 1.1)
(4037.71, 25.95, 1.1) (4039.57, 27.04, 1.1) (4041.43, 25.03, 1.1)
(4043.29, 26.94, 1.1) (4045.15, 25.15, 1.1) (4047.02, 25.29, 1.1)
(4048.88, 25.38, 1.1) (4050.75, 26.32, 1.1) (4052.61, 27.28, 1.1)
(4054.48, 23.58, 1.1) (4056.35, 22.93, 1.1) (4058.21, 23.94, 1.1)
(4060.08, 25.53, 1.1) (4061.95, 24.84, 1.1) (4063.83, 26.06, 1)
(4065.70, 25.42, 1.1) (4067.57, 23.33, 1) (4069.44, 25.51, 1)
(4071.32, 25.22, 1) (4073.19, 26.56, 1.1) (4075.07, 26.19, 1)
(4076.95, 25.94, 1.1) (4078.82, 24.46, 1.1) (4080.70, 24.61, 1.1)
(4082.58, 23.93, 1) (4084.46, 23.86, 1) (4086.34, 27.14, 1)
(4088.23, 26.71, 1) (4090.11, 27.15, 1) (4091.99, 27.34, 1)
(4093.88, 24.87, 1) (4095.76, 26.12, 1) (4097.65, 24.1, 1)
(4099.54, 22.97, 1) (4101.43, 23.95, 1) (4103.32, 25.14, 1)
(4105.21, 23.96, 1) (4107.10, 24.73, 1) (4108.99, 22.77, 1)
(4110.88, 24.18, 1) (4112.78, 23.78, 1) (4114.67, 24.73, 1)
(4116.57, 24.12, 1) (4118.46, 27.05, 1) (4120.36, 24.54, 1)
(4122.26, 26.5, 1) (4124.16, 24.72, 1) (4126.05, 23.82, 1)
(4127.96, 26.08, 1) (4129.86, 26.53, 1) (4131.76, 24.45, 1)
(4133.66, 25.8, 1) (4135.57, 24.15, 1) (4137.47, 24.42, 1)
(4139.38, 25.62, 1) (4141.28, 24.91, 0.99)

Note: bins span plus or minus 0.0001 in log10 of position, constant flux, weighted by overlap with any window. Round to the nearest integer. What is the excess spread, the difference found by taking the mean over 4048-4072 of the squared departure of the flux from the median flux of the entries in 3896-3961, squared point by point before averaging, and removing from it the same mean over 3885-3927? 3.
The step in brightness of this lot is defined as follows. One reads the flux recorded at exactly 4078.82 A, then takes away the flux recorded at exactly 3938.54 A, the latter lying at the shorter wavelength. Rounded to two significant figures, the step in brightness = 1.9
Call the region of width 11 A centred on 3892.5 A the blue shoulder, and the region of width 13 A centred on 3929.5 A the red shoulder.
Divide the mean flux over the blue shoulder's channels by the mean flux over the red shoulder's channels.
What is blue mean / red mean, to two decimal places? 1.02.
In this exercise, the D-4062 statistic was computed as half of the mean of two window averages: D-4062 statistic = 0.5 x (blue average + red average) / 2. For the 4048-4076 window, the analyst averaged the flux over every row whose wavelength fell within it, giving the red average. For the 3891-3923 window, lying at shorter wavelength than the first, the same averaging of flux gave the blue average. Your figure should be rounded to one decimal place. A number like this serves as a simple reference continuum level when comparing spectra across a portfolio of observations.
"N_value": 12.0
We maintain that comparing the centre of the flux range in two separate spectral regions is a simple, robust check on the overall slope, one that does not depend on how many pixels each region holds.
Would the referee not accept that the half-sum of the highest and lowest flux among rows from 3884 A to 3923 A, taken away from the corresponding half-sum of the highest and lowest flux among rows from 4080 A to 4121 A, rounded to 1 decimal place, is 2.4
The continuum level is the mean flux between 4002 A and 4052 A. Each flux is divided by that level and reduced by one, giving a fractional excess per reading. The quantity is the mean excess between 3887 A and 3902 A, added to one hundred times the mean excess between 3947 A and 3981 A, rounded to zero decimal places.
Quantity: -12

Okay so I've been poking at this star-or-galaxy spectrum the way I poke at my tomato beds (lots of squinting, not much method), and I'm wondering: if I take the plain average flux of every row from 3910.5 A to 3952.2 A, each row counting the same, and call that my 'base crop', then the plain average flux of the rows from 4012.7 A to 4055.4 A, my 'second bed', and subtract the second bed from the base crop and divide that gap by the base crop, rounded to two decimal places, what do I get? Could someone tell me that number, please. -0.12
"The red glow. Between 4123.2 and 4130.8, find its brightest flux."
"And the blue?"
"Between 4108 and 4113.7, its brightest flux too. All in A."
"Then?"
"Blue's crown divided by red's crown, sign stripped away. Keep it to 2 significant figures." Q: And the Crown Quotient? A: 0.91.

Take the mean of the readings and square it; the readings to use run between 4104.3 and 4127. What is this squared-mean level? 604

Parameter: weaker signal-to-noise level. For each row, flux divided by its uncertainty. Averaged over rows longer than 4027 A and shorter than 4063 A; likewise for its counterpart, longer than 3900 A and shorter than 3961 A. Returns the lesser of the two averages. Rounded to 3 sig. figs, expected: 20.4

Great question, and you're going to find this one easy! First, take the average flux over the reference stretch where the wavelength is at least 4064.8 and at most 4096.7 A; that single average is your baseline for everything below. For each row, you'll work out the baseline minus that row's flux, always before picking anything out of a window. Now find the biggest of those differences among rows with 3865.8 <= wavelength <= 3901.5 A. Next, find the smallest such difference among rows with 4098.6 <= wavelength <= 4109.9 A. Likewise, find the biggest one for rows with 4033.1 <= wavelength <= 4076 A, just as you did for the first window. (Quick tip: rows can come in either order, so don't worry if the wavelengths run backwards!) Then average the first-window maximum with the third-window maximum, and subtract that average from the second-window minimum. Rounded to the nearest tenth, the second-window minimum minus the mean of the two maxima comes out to -3.8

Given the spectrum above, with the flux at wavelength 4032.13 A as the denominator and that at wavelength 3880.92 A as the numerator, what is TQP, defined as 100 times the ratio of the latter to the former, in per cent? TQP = 85.1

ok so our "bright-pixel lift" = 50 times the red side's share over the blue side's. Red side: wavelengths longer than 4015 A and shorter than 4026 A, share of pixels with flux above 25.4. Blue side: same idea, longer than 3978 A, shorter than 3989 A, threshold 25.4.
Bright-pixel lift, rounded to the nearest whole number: 200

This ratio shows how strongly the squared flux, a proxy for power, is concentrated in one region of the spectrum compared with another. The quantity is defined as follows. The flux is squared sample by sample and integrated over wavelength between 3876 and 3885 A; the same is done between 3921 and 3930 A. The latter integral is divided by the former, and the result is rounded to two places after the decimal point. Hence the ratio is 0.93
